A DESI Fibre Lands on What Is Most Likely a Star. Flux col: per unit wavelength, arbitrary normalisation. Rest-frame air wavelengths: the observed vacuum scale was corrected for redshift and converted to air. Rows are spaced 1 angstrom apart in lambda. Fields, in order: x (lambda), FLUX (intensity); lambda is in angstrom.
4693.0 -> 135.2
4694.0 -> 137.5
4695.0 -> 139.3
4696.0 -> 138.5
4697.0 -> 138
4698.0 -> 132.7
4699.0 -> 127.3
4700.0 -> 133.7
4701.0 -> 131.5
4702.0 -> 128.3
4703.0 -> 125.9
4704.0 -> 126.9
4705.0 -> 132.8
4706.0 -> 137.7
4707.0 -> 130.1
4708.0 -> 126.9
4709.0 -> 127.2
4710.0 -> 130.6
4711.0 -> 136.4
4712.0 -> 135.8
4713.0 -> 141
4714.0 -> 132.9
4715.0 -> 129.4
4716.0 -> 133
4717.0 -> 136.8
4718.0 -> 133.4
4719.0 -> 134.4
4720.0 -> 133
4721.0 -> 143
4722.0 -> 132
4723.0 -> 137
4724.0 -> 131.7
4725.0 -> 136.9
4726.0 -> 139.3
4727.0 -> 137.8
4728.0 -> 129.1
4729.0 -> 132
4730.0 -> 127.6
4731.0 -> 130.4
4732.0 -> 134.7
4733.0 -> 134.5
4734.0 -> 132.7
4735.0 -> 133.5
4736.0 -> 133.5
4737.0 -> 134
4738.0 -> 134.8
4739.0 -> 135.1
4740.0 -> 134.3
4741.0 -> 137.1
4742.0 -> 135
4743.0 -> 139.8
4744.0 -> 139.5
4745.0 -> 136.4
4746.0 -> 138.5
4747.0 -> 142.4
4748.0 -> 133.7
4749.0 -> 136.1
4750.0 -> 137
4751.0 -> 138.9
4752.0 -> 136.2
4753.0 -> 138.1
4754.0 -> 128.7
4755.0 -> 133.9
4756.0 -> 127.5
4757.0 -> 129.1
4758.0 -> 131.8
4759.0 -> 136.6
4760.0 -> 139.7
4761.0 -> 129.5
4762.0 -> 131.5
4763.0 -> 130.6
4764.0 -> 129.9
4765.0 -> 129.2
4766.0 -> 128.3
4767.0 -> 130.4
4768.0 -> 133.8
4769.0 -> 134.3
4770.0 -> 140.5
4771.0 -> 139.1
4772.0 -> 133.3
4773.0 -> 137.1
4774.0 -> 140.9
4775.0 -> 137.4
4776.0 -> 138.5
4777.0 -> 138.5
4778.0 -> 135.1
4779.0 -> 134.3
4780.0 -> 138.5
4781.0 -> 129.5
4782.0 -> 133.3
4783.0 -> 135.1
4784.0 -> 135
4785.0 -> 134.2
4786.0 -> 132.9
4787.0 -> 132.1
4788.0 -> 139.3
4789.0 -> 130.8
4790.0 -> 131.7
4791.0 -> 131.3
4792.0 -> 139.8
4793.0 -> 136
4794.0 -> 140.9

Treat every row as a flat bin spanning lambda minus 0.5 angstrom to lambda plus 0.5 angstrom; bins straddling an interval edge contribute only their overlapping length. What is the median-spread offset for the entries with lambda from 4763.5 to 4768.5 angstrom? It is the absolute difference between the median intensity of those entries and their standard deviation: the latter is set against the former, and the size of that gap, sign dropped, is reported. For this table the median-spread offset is 128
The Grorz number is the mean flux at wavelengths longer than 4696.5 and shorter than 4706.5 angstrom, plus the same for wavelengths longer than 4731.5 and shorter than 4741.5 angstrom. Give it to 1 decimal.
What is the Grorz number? 265.9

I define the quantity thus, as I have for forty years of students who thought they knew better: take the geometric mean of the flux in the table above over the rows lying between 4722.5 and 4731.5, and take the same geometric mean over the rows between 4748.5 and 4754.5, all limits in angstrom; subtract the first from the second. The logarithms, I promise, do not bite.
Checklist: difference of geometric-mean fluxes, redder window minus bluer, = 2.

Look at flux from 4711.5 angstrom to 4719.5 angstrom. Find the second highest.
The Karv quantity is 136.8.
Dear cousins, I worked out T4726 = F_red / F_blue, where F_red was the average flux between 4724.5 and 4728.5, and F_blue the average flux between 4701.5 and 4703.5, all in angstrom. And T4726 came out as 1.07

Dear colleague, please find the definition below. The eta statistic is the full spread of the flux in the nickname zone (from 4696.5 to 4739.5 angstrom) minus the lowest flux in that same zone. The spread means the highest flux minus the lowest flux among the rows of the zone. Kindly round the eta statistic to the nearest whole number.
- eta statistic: -109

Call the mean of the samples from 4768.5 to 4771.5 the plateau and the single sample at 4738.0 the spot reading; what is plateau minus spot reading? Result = 3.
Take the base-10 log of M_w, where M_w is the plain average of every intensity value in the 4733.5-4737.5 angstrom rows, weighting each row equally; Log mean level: 2.13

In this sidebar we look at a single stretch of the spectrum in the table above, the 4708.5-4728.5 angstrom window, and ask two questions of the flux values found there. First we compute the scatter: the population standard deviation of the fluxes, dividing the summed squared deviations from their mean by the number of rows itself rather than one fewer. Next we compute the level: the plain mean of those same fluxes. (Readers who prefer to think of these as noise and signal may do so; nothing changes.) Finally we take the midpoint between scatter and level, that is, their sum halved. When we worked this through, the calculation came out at 69.3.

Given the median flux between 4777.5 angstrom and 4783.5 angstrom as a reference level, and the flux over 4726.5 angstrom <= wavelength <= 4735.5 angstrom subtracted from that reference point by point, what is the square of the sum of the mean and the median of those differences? 18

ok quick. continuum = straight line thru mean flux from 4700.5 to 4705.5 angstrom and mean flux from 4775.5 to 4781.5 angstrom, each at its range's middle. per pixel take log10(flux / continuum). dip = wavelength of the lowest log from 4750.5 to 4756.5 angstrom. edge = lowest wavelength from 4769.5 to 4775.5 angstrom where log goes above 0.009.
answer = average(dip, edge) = 4763.0 angstrom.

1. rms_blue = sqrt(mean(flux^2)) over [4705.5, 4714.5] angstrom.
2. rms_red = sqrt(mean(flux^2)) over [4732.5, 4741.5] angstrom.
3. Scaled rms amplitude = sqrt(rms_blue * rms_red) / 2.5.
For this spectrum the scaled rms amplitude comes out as 53.5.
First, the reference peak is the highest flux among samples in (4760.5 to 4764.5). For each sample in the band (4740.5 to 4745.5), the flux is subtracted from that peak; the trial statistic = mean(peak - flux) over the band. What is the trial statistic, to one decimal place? -6.1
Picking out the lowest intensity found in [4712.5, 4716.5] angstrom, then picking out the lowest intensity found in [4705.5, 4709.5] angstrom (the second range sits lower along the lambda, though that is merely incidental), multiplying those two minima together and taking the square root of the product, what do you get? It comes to 128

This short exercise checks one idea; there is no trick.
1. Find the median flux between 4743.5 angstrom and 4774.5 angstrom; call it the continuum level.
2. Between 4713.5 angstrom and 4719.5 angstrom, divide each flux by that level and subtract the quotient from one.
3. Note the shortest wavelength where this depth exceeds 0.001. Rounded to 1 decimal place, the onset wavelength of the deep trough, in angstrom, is 4714.0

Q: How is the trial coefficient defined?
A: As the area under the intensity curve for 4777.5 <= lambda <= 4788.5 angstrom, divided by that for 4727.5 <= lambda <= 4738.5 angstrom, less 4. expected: -3.0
